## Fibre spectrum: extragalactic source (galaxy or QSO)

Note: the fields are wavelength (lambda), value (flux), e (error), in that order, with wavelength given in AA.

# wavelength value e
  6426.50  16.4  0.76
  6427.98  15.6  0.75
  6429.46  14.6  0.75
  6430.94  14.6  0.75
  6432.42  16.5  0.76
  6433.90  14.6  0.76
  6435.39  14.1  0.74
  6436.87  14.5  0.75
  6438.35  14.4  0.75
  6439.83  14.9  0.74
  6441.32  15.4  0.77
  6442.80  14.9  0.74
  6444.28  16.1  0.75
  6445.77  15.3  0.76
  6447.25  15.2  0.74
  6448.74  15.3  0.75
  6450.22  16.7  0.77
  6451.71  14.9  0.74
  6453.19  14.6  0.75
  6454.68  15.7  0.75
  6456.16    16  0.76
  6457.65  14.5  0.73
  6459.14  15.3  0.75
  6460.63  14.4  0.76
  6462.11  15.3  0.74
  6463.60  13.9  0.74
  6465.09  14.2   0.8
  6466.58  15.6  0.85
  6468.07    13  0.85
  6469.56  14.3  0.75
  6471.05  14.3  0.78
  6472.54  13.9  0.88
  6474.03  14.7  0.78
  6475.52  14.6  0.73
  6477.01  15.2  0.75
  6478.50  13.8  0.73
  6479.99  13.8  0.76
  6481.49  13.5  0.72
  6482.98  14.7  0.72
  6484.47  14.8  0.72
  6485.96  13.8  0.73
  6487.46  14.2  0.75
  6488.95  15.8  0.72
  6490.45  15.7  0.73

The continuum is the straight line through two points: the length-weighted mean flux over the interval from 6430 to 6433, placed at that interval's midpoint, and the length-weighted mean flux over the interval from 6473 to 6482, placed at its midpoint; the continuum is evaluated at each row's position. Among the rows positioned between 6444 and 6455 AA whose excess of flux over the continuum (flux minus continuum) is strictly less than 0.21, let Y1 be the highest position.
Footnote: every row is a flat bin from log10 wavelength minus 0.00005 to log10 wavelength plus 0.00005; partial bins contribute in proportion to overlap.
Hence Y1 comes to 6453.19 AA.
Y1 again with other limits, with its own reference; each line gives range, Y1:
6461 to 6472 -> 6471.05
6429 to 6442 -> 6441.32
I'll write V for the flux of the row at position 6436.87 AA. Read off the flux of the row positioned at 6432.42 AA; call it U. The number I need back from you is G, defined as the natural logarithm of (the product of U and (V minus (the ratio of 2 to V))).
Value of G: 5.47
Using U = 16.5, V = 14.5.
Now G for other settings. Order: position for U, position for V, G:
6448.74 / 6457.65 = 5.39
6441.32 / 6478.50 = 5.35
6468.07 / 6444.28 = 5.34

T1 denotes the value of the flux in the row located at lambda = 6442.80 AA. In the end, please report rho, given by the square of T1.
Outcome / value 222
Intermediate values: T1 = 14.9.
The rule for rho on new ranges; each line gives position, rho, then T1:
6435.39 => 199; 14.1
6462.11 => 234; 15.3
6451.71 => 222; 14.9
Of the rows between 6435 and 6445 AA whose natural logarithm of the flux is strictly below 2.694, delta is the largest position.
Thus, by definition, 6438.35 AA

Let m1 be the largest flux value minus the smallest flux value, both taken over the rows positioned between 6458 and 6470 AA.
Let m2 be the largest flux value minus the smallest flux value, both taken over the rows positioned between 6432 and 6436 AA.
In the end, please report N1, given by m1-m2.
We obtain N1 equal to 0.2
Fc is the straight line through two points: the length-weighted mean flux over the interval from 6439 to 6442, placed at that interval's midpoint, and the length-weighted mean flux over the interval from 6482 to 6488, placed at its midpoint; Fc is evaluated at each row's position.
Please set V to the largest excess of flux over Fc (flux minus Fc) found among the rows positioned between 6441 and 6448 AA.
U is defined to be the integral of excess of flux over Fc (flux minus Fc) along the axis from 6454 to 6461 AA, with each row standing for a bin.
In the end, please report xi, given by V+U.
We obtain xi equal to 4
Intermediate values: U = 2.8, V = 1.1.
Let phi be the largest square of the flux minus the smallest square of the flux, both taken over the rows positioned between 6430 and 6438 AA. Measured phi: 73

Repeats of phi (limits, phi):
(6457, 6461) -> 27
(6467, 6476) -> 47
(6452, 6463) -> 49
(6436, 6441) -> 15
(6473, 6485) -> 49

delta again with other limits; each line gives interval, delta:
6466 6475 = 6474.03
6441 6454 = 6453.19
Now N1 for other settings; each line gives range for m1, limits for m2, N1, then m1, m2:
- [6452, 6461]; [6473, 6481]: 0.2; 1.60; 1.40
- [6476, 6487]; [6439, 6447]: 0.5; 1.70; 1.20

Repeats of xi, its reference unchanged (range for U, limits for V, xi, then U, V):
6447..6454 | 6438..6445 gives 4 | 2.9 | 1.1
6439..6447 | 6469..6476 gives 2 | 2.0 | 0.2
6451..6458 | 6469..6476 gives 2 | 2.2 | 0.2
